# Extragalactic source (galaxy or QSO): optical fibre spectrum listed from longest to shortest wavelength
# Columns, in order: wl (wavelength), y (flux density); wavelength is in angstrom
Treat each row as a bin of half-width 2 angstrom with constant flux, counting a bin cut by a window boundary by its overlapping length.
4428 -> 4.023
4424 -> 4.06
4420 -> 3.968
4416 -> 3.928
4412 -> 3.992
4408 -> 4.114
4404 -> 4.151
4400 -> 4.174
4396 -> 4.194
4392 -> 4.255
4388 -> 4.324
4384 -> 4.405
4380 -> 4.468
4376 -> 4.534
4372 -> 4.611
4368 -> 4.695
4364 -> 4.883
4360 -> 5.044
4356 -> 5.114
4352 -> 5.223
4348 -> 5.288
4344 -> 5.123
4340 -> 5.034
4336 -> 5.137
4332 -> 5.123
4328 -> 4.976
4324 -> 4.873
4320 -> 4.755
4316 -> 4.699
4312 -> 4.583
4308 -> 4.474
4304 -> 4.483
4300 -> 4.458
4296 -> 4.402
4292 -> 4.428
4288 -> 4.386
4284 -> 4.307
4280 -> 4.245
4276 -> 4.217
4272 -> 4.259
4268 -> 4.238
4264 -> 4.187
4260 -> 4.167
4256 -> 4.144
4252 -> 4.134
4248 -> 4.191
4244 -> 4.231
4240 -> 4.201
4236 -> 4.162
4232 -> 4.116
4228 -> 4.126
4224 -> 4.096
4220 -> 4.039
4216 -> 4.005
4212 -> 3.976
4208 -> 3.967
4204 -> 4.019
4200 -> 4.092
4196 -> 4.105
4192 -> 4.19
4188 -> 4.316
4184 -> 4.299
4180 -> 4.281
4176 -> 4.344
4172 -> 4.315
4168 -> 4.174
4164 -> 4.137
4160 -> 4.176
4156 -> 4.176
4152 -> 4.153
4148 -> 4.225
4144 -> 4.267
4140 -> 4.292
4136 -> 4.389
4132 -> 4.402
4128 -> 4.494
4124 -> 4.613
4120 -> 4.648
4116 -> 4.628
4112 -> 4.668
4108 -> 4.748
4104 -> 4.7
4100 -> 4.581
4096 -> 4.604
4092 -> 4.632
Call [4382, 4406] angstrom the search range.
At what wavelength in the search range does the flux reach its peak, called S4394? 4384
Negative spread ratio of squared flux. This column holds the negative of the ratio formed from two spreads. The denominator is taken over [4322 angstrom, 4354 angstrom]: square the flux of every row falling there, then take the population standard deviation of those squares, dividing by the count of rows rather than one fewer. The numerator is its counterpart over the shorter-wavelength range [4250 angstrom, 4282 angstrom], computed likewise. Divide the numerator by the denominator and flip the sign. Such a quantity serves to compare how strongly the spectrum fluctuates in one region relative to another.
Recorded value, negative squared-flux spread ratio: -0.30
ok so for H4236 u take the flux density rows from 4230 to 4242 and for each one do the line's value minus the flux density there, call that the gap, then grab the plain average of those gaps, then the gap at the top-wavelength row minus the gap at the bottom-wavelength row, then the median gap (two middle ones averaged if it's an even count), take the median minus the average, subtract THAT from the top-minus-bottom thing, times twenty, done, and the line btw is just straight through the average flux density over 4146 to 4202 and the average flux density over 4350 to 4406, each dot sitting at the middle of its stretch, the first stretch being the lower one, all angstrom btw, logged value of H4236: -1.4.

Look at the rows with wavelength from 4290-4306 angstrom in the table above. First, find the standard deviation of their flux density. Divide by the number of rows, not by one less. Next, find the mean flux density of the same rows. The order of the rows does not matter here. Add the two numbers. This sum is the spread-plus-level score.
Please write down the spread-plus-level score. 4.47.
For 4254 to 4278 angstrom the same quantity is 4.24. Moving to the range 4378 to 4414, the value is 4.37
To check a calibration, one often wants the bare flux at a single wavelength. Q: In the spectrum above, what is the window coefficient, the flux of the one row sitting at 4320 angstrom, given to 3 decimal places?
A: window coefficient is 4.755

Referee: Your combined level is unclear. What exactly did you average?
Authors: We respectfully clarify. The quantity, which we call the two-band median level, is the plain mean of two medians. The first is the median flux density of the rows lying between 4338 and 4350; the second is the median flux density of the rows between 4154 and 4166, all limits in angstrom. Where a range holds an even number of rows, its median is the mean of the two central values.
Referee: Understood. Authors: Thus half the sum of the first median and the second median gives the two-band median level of 4.65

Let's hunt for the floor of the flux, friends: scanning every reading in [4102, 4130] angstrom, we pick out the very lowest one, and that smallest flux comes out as 4.494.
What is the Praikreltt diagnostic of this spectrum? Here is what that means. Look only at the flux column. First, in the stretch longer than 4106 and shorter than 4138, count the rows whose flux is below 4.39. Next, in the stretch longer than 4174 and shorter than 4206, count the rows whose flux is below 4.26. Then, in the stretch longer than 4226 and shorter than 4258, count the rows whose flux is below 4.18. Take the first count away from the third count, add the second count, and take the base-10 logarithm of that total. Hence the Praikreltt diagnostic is 0.90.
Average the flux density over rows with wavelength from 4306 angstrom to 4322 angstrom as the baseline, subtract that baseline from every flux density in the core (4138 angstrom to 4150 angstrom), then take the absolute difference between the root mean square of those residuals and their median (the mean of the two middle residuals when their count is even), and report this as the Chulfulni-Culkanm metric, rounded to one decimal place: 0.7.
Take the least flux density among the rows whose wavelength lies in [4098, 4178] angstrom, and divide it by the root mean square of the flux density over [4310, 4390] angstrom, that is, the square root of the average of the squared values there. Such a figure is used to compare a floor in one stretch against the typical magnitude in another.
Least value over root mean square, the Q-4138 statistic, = 0.85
